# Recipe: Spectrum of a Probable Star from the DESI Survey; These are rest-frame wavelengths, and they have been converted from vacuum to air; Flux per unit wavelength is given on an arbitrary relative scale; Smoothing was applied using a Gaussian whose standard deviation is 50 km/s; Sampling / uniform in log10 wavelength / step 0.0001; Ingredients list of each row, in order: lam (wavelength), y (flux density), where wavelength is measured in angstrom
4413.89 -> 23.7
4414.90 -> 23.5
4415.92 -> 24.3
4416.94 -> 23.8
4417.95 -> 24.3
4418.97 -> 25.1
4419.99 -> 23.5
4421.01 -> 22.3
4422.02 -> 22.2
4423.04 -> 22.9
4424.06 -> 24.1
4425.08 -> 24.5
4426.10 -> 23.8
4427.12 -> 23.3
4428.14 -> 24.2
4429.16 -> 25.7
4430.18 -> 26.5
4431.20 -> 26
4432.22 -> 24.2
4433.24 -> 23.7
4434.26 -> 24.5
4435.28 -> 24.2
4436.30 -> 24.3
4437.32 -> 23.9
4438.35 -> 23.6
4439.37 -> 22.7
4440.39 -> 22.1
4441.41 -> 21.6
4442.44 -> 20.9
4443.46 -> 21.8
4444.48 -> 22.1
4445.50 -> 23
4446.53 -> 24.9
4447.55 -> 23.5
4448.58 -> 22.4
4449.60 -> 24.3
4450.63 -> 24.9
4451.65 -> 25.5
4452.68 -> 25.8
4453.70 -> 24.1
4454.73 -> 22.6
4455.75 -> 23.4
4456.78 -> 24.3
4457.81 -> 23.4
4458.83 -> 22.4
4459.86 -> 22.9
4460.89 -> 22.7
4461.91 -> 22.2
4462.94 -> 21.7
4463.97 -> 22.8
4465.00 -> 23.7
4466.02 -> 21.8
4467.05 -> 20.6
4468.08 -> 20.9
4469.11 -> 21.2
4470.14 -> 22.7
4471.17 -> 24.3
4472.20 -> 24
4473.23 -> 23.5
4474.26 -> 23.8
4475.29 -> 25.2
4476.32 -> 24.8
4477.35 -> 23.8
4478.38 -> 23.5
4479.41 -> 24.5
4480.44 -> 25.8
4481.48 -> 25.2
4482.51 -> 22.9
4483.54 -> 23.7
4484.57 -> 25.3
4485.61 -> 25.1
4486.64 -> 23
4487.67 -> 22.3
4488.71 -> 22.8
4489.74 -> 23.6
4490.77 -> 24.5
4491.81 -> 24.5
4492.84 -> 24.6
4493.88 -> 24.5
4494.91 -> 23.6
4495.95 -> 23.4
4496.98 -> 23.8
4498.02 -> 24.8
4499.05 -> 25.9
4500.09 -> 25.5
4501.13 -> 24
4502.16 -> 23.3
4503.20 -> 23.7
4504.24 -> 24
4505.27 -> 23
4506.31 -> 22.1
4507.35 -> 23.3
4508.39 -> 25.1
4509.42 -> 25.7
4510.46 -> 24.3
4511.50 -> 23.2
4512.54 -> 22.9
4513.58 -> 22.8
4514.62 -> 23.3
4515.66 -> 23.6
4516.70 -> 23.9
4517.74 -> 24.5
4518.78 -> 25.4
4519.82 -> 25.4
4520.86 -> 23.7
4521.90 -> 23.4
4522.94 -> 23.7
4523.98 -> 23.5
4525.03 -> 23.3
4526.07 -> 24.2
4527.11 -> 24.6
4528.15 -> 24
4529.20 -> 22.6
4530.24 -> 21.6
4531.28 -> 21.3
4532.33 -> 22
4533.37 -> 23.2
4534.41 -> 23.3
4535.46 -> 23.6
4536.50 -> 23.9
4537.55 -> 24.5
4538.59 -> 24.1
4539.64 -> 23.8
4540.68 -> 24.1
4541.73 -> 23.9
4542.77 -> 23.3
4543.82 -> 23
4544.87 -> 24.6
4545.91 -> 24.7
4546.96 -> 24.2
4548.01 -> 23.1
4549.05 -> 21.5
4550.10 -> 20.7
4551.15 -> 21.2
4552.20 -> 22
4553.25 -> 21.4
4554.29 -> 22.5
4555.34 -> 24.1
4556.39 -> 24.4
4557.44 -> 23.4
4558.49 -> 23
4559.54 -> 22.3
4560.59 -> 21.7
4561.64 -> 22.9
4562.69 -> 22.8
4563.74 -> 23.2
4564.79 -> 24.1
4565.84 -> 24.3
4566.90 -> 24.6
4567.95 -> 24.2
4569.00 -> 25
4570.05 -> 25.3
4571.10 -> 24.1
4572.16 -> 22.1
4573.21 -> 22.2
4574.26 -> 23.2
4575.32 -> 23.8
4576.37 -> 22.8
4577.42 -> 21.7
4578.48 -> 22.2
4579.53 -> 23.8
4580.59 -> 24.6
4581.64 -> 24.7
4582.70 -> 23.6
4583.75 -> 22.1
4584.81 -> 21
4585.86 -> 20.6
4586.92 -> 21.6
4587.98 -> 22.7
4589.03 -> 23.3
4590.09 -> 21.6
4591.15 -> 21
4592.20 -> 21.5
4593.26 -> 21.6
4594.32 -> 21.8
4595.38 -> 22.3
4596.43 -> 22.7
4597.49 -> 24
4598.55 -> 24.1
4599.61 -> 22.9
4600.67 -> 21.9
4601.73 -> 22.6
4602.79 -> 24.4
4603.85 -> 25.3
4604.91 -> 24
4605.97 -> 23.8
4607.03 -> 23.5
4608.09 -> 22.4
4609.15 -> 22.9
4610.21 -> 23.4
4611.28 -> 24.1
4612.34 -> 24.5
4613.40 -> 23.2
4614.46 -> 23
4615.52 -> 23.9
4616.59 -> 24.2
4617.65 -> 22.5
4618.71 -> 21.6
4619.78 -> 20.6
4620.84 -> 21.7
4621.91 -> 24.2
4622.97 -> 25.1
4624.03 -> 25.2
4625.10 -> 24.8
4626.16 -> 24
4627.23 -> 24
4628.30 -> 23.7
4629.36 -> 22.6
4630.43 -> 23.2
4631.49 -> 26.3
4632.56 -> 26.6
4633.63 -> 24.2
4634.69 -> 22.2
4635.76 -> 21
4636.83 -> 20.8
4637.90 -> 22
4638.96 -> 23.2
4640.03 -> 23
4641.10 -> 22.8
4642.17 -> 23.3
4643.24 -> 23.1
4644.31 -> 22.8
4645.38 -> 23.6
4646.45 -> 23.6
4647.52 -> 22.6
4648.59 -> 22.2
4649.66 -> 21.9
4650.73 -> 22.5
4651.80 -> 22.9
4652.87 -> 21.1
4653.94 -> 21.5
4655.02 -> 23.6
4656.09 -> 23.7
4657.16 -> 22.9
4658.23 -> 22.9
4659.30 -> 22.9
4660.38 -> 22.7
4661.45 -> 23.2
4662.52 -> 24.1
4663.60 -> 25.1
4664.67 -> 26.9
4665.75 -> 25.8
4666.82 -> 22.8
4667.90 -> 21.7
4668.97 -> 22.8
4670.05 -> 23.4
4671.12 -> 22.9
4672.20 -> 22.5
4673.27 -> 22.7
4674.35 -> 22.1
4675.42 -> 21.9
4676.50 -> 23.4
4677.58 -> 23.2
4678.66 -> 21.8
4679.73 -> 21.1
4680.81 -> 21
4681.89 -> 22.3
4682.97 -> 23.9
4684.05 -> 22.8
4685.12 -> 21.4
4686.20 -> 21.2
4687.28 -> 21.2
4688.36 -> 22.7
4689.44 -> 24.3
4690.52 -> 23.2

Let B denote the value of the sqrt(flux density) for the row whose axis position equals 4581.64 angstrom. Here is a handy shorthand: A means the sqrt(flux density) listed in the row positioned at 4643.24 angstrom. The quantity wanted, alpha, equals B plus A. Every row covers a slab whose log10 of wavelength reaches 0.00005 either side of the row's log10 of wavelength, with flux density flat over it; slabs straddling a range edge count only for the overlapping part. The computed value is 9.78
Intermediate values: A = 4.81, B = 4.97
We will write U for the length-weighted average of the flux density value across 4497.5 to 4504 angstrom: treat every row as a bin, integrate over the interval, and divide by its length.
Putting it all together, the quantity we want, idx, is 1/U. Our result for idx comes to 0.0408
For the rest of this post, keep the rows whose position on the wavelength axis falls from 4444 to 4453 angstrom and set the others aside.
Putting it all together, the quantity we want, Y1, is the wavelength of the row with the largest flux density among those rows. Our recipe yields 4452.68 angstrom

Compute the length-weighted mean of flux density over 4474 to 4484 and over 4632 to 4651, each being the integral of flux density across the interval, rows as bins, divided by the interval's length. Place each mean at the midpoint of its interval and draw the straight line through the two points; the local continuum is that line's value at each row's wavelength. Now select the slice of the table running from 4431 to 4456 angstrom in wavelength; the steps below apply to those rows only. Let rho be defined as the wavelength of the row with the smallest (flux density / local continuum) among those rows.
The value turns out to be 4442.44 angstrom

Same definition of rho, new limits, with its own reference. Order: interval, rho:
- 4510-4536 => 4531.28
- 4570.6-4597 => 4585.86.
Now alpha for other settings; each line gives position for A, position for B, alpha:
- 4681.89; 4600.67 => 9.40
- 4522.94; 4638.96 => 9.68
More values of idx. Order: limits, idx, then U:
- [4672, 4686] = 0.0449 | 22.3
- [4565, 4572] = 0.0410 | 24.4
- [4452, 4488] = 0.0427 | 23.4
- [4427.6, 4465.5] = 0.0424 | 23.6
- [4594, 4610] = 0.0430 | 23.3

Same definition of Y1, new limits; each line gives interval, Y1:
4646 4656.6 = 4656.09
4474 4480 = 4475.29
